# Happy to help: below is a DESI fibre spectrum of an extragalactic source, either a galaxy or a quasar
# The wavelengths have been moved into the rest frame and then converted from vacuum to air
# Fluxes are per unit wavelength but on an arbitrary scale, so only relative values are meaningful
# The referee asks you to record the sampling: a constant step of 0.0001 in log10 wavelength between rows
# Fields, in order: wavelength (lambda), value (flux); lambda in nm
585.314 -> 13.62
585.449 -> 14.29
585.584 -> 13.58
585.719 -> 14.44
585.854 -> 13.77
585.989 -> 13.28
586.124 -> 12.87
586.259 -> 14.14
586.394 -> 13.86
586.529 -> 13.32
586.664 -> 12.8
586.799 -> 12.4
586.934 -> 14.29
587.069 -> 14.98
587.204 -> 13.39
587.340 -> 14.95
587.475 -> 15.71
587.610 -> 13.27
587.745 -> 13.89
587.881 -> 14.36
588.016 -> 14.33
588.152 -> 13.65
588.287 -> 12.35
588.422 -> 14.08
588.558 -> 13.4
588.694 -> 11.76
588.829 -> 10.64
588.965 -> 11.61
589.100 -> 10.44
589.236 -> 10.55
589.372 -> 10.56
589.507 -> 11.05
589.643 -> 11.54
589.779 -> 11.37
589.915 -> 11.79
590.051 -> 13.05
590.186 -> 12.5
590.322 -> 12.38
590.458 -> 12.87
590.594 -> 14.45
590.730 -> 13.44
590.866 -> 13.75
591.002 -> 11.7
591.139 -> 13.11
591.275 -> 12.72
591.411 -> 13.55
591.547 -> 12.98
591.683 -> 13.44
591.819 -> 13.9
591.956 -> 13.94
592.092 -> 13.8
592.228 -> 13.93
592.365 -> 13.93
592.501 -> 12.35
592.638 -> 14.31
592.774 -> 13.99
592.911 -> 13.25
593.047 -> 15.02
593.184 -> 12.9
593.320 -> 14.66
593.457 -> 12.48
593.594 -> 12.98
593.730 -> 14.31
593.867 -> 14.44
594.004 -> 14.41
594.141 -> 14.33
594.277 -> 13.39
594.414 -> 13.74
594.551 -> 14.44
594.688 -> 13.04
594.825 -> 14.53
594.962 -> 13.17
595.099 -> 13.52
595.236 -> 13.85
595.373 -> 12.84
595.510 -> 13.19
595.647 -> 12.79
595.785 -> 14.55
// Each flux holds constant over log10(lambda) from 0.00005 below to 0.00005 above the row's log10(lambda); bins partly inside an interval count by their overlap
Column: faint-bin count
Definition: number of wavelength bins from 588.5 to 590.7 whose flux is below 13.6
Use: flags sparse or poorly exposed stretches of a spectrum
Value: 15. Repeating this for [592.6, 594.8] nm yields 6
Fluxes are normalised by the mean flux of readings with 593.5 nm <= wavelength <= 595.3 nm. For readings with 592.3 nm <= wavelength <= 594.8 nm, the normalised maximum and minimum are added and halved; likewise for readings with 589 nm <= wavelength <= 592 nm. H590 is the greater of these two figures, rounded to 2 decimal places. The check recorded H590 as 0.99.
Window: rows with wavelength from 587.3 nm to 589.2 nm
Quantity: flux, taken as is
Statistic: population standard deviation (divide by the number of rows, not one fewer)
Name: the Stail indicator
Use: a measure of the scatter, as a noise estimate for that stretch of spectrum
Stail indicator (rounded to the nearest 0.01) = 1.53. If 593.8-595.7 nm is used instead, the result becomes 0.62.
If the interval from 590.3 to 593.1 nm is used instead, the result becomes 0.76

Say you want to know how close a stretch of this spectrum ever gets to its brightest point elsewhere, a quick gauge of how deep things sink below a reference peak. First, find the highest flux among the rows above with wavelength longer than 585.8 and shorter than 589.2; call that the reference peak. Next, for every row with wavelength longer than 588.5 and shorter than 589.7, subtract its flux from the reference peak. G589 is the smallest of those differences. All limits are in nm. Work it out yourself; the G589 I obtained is 2.3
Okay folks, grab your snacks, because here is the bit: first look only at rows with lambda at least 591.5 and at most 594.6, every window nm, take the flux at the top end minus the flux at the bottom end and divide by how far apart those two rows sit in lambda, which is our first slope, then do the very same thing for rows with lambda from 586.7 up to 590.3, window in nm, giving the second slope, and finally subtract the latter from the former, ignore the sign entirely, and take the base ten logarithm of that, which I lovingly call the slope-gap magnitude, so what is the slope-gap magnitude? -0.3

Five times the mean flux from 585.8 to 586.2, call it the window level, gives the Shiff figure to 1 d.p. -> 66.5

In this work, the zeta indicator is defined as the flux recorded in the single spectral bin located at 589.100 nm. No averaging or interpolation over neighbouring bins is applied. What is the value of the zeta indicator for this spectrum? 10.44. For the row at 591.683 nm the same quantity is 13.44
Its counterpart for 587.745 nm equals 13.89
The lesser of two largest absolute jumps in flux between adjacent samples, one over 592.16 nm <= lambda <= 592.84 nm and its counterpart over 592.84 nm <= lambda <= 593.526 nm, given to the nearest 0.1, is 2.0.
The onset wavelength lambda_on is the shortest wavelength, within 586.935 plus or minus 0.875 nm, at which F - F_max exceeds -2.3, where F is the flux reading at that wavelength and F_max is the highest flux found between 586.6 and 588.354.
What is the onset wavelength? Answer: 586.259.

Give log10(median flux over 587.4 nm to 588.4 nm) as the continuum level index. 1.14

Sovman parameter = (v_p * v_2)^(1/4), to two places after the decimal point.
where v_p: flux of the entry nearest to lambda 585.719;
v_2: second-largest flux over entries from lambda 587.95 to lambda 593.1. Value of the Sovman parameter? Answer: 3.80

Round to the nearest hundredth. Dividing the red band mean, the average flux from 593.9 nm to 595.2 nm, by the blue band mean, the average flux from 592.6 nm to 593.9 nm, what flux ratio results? 1.00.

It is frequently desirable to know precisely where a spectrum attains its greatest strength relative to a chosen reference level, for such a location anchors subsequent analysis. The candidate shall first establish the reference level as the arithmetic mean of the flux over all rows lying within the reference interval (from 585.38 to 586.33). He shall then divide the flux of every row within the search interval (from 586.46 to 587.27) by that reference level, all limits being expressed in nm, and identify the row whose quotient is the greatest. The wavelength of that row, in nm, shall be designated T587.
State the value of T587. 587.069 nm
